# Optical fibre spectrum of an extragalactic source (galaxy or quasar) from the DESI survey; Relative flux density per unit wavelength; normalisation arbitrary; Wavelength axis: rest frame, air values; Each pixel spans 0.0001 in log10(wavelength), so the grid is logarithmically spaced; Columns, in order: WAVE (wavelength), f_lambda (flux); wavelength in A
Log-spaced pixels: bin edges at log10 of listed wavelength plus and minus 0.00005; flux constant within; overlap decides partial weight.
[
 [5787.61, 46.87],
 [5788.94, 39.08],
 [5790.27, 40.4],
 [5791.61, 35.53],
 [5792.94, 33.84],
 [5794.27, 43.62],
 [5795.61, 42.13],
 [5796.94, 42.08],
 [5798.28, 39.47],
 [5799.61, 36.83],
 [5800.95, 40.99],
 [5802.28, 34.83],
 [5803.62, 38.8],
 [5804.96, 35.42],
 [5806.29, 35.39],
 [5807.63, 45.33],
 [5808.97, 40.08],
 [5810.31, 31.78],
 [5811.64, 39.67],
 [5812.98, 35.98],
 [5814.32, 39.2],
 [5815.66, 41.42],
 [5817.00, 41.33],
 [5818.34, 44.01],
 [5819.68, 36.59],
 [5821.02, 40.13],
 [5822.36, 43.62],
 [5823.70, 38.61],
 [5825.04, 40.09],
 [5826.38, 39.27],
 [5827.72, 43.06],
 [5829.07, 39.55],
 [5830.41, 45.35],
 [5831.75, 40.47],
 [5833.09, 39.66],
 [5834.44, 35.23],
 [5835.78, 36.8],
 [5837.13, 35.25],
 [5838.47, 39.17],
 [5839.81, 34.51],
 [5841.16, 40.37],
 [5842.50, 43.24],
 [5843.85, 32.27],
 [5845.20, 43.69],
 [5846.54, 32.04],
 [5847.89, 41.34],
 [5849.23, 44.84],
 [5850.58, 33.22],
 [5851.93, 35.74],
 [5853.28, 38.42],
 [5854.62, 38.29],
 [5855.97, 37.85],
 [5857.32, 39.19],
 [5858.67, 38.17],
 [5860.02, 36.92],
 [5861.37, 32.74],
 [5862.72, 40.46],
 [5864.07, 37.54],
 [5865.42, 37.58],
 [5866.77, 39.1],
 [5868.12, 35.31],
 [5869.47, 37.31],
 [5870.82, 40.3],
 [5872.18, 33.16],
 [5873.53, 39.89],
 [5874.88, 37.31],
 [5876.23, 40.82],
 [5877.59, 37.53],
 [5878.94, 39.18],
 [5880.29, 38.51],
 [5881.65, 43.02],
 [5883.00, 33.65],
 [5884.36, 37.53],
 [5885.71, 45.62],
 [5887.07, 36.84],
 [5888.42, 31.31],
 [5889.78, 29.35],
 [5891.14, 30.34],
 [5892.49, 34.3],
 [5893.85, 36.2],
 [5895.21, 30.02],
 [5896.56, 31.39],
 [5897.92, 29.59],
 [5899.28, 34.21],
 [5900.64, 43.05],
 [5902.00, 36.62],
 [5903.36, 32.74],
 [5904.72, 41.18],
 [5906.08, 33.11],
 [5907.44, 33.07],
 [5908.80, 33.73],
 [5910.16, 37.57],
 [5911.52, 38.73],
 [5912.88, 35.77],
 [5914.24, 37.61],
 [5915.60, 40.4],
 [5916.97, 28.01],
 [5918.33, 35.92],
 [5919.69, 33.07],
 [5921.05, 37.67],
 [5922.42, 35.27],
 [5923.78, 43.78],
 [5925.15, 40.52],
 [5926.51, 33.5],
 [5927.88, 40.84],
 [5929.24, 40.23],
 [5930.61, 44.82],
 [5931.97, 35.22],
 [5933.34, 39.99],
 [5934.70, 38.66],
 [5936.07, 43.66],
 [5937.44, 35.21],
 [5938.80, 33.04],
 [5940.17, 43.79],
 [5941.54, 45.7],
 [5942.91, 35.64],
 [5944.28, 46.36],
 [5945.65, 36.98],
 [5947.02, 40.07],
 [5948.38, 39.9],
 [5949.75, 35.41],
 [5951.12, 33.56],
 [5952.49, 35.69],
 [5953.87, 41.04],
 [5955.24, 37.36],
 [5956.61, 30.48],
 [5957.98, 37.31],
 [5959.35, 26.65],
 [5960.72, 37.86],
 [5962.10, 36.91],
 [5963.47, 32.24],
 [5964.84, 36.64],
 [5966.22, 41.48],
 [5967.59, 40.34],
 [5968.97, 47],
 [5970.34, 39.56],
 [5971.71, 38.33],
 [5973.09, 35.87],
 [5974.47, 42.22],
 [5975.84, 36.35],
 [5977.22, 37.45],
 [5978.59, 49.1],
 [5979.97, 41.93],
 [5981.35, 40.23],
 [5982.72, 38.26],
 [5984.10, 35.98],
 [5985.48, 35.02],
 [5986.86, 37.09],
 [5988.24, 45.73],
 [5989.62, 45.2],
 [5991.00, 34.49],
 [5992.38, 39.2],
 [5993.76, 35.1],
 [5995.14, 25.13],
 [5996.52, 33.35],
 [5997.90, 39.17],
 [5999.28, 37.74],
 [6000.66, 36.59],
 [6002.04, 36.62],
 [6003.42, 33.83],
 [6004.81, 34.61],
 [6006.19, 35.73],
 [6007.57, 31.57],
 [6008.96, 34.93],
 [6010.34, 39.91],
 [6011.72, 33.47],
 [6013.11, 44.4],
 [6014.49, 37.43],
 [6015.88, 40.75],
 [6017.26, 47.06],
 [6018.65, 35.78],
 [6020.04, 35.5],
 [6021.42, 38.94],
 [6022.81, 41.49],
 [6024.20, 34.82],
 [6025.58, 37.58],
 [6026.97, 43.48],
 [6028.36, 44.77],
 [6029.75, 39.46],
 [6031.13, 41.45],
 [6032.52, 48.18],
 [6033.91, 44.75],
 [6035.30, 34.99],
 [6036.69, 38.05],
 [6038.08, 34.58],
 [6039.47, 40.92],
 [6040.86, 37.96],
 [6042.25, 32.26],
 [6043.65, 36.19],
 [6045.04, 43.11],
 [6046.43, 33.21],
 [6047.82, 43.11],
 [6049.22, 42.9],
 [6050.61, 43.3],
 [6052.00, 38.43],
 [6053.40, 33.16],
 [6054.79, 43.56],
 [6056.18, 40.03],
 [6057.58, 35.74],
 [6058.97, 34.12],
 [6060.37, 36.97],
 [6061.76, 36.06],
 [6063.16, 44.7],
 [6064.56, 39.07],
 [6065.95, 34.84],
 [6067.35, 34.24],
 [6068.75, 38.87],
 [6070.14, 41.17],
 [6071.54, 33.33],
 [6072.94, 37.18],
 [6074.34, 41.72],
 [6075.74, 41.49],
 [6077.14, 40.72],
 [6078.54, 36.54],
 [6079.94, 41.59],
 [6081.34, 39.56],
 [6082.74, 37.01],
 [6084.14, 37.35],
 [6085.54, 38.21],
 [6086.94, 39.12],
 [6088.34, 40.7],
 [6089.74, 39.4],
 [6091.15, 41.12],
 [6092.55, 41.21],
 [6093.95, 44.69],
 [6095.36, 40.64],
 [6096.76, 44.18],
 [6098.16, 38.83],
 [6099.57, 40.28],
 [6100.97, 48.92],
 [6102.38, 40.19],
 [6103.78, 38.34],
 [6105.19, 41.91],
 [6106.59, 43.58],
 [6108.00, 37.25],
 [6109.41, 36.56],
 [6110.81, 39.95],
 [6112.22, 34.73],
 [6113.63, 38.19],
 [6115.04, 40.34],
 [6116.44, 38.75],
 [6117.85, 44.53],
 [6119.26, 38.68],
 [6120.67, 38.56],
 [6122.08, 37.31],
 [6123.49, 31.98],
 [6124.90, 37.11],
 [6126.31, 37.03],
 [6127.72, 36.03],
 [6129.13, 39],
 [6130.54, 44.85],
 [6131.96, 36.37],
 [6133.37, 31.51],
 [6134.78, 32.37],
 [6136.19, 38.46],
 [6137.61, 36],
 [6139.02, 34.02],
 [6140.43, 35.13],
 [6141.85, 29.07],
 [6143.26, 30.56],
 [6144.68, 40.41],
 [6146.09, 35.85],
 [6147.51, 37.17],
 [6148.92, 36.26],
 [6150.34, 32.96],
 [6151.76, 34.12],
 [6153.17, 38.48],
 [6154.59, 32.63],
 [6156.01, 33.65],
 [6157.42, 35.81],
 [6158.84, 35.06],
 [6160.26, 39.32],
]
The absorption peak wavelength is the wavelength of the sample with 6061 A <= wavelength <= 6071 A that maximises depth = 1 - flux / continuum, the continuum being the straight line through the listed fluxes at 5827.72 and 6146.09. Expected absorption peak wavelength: 6067.35 A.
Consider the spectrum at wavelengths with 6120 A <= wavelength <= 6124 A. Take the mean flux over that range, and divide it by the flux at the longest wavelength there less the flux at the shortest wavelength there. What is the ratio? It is -5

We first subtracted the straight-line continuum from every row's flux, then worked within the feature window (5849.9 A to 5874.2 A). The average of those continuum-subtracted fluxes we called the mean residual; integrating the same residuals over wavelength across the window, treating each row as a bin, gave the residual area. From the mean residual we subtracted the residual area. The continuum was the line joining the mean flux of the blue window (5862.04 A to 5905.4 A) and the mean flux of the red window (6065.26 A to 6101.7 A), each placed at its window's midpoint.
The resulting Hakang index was -24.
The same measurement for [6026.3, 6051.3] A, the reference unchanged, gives -27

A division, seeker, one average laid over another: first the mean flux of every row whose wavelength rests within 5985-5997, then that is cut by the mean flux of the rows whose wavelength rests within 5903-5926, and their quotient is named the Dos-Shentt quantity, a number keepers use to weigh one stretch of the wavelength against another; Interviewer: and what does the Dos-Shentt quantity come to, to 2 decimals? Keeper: 1.01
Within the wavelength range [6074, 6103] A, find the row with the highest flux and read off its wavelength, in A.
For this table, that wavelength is 6100.97 A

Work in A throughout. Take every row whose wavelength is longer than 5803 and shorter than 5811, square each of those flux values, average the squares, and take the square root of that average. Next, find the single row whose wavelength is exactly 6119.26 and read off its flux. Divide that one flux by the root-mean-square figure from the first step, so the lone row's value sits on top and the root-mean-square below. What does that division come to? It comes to 1.02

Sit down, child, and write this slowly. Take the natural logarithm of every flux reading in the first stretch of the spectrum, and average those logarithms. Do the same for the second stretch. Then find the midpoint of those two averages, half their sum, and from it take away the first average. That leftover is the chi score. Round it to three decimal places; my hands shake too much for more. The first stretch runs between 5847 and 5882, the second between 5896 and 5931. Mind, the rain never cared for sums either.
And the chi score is -0.023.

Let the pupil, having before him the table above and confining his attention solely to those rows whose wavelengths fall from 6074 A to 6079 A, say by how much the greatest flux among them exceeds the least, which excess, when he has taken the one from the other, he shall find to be 5.2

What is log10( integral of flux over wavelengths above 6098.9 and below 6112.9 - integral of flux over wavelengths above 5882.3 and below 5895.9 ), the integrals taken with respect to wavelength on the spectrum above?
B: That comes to 2.0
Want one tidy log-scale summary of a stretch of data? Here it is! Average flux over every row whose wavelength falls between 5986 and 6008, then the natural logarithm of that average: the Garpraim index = 3.59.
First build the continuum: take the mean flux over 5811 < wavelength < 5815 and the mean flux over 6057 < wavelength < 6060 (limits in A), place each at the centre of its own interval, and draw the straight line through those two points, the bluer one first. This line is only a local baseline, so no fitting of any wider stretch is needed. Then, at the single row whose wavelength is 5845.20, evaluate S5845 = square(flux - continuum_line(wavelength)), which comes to 34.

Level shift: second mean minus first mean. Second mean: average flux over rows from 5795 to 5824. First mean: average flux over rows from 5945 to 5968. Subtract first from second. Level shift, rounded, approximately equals 2.8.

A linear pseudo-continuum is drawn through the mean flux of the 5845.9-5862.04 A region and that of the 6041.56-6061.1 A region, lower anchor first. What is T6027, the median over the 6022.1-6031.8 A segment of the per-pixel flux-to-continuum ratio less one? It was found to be 0.09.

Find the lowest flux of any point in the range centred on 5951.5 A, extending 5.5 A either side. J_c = 30.48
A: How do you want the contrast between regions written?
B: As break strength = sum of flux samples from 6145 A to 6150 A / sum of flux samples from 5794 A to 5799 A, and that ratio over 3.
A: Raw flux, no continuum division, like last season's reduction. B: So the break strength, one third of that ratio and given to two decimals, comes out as 0.22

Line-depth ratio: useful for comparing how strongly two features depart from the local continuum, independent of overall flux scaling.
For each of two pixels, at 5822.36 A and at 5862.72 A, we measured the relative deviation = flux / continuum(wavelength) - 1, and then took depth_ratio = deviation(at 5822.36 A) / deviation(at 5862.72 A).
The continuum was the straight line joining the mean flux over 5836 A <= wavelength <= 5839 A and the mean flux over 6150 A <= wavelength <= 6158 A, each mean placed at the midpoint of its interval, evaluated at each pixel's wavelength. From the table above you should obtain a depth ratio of 2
